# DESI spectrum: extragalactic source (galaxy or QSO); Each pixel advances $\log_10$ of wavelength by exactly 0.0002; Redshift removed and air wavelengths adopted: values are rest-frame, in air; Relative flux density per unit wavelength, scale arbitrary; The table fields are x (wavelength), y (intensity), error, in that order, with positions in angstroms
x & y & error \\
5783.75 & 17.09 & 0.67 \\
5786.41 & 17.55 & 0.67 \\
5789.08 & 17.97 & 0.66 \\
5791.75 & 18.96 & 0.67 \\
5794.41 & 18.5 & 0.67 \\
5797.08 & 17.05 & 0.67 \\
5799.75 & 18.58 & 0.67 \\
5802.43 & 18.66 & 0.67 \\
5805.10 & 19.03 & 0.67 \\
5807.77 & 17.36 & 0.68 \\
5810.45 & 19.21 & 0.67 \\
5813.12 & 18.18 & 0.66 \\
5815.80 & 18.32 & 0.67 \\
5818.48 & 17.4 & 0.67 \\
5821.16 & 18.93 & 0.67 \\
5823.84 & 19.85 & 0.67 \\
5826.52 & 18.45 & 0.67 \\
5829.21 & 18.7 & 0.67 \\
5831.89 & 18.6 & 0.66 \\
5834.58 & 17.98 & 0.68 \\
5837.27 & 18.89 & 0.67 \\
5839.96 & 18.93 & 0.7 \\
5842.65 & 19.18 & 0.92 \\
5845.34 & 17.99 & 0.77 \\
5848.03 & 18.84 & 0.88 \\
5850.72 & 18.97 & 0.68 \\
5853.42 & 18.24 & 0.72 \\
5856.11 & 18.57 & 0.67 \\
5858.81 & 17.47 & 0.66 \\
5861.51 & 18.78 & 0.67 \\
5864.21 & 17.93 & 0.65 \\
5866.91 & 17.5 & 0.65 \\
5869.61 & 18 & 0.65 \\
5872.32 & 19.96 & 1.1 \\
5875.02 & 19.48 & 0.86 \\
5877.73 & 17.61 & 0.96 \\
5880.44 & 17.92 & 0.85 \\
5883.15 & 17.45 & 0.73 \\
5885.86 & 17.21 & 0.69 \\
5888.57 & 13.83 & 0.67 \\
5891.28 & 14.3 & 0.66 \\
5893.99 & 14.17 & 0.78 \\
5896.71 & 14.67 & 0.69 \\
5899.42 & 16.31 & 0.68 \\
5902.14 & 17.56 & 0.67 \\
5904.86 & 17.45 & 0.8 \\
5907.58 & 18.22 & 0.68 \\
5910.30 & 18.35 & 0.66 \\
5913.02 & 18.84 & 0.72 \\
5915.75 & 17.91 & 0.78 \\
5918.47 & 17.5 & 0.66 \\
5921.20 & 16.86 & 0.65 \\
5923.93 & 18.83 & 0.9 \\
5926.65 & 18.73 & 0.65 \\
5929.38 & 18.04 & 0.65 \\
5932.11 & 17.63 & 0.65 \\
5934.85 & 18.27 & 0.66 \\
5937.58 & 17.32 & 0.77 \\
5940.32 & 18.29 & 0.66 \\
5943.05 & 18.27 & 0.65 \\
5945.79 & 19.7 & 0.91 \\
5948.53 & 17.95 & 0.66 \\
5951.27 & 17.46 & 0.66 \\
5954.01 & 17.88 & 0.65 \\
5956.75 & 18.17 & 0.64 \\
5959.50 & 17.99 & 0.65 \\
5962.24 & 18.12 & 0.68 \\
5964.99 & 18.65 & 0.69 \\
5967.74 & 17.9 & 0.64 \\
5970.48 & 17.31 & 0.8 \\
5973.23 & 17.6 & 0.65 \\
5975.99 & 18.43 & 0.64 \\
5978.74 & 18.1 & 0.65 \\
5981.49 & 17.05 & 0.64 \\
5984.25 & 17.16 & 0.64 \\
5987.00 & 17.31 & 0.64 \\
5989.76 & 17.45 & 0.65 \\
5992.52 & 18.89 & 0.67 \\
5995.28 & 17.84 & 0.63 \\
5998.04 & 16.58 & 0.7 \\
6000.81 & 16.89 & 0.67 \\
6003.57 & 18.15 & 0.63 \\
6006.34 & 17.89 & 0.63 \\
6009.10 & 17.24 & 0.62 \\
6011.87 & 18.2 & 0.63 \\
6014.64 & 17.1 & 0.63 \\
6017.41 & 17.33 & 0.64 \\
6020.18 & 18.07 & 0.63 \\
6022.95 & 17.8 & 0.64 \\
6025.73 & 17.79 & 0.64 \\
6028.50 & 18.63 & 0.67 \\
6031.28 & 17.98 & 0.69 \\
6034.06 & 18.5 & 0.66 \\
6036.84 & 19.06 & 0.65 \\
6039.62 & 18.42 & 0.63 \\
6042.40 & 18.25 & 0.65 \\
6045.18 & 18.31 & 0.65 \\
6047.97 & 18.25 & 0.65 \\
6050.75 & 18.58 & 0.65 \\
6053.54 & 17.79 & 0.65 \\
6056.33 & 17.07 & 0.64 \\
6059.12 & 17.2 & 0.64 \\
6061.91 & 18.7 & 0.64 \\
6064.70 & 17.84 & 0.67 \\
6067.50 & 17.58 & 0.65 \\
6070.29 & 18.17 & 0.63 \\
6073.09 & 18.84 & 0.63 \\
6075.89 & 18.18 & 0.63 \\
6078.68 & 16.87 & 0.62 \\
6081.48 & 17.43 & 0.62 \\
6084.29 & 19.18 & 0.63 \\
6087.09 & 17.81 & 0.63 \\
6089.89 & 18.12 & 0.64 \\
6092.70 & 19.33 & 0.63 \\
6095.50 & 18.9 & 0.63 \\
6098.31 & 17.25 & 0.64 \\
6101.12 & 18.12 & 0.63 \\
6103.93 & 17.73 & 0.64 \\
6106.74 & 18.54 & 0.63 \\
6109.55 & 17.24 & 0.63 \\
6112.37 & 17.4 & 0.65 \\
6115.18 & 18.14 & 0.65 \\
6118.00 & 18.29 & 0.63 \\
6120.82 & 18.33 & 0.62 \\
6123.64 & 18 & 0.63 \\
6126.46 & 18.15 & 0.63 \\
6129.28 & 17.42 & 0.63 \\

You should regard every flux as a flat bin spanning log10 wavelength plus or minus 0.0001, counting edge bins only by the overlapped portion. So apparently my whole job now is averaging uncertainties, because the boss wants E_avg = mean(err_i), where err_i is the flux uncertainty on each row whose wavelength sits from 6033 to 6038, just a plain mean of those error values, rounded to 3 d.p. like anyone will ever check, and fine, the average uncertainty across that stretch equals 0.655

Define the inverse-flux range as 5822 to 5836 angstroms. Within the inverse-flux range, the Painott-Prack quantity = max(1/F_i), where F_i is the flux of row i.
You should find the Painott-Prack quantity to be 0.056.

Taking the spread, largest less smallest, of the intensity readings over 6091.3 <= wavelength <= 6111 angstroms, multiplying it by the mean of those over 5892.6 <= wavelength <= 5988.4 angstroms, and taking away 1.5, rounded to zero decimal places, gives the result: 36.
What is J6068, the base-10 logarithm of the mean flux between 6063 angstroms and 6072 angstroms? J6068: 1.25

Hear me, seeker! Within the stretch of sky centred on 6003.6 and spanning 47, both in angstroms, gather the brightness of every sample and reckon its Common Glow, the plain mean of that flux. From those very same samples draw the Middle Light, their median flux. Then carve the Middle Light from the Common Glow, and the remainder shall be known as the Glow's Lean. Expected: 0.12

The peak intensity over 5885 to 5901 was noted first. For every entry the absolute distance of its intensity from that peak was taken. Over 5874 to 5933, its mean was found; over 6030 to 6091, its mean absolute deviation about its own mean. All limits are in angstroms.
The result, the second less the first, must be -0.77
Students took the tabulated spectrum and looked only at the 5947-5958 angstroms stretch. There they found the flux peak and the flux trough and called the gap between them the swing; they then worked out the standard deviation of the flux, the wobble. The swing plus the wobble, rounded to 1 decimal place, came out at 1.0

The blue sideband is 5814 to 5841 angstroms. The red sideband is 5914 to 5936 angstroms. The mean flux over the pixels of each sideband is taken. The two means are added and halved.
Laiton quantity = 18.3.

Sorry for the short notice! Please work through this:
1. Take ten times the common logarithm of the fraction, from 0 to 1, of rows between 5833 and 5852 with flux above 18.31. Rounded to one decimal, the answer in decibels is -1.5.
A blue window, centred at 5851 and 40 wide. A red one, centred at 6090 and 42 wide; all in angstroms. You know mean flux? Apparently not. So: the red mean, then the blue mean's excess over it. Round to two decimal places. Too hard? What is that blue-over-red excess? 0.28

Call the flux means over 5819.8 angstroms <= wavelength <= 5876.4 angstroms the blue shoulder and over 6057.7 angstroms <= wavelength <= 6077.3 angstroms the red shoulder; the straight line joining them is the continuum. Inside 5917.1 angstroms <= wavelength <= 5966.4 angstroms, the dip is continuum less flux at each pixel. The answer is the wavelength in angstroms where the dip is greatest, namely 5921.20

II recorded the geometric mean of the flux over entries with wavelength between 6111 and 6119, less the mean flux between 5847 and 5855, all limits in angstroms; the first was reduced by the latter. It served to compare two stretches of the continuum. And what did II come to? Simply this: -0.7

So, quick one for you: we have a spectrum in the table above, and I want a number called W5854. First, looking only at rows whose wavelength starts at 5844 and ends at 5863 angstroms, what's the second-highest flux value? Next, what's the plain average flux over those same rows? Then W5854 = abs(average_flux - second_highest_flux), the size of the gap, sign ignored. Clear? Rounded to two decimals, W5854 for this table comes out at 0.43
